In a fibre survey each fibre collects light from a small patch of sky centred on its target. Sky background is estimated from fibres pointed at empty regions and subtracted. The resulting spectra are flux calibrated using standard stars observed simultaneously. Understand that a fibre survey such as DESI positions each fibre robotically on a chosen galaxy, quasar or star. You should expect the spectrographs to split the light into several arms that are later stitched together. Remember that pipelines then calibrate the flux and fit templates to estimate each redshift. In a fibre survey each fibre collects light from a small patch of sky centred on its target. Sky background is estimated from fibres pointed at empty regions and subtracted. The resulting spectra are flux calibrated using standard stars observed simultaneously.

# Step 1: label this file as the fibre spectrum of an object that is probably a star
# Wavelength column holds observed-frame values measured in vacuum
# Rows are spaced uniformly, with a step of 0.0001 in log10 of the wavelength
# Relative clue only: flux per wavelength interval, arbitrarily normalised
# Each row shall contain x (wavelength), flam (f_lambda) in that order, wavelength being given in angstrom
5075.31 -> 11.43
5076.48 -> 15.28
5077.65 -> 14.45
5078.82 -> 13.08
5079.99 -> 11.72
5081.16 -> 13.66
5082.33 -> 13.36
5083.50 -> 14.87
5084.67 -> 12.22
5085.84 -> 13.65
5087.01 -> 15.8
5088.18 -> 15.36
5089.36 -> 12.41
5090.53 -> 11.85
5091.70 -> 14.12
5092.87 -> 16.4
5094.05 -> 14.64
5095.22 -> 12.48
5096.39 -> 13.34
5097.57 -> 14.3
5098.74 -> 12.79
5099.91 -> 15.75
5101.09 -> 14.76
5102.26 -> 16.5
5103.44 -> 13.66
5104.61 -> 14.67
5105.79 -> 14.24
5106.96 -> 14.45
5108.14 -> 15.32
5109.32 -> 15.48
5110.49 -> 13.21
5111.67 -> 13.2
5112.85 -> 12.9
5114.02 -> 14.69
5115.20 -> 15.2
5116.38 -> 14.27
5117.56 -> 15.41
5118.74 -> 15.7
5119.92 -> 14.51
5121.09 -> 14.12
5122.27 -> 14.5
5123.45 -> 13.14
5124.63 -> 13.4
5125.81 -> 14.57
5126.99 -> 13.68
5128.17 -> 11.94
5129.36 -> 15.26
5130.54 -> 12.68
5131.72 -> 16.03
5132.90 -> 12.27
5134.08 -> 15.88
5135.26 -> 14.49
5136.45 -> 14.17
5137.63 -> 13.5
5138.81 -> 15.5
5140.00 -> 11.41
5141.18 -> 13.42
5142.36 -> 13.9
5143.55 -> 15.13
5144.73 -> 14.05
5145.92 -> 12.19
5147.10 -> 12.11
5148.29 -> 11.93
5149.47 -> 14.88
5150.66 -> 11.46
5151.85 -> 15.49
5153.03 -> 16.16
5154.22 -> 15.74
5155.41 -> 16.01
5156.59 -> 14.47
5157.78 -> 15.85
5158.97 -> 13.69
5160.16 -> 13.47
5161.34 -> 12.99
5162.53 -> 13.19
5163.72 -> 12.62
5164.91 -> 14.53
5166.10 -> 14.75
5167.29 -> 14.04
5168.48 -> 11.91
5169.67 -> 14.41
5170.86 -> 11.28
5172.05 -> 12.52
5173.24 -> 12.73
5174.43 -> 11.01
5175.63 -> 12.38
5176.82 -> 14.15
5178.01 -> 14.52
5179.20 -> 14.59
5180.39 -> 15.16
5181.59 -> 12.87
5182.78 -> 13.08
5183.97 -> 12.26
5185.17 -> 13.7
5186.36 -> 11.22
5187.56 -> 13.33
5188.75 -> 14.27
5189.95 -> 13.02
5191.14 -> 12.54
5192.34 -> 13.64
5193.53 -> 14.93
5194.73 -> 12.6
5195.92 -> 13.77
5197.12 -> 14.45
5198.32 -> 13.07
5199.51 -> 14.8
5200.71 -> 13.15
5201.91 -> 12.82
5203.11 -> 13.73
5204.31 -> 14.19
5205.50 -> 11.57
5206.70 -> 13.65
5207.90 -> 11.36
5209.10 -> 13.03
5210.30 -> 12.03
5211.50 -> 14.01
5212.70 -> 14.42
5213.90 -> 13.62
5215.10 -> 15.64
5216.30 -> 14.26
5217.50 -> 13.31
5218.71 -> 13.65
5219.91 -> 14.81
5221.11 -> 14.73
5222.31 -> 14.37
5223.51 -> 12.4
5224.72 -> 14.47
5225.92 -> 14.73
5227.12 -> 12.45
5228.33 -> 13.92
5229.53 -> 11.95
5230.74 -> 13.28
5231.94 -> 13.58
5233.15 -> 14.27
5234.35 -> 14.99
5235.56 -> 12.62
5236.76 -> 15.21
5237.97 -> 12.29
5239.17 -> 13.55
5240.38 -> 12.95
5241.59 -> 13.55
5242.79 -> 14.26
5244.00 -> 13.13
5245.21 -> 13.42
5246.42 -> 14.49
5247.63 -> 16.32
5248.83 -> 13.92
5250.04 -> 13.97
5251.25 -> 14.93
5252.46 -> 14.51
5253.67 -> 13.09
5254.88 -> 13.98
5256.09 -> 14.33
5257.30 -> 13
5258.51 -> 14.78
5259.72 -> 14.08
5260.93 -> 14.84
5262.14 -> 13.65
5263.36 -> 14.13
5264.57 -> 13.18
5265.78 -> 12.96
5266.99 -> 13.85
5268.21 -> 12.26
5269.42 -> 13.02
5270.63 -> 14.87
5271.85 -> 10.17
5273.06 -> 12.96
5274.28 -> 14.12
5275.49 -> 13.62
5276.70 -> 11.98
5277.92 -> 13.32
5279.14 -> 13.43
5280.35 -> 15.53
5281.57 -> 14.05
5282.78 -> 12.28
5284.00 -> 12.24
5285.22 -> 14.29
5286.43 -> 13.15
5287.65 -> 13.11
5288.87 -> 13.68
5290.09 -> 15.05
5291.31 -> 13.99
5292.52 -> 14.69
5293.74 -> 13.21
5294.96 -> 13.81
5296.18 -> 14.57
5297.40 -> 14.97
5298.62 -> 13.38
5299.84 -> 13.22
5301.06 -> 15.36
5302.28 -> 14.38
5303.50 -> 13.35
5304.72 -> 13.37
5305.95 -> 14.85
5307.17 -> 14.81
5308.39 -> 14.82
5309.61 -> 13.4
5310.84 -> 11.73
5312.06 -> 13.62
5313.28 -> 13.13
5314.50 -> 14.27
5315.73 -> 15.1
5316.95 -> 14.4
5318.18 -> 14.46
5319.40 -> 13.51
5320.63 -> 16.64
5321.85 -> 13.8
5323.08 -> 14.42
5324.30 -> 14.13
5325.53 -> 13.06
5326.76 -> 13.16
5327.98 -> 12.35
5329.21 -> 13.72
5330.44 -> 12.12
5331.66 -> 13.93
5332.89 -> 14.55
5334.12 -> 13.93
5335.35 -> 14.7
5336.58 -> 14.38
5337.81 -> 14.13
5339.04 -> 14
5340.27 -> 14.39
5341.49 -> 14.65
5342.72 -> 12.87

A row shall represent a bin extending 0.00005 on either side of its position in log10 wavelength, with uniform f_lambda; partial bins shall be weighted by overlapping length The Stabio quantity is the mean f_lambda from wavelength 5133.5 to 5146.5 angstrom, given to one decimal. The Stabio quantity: 14.0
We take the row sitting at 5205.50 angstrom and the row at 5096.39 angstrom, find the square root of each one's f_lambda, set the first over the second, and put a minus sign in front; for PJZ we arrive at -0.931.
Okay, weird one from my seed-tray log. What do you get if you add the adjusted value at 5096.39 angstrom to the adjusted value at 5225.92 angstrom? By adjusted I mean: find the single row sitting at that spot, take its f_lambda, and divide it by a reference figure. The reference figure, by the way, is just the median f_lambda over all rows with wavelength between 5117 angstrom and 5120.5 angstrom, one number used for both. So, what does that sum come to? 1.82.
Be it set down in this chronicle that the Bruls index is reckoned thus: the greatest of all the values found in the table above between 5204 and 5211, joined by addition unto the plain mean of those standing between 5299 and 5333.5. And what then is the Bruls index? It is 28.1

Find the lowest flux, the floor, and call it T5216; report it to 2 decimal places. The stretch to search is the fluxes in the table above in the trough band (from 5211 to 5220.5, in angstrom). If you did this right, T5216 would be 13.31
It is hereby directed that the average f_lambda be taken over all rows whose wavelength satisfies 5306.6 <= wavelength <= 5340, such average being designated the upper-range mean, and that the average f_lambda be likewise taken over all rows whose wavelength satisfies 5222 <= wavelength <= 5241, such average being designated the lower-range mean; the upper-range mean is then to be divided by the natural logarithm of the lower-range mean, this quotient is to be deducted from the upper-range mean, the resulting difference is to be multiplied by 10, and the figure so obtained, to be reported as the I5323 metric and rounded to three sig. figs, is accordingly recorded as 85.9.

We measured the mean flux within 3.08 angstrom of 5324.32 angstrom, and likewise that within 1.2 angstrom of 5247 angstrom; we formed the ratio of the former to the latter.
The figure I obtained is 0.89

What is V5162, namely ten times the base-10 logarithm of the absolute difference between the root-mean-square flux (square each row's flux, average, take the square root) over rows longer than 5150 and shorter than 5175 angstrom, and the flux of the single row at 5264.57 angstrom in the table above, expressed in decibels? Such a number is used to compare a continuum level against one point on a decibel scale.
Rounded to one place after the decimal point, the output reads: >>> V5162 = -1.9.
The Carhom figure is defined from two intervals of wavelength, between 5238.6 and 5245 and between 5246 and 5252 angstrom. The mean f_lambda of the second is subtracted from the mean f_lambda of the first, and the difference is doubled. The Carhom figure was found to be -2.5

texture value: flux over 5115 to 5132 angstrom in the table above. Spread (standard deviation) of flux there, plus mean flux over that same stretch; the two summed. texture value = 15.4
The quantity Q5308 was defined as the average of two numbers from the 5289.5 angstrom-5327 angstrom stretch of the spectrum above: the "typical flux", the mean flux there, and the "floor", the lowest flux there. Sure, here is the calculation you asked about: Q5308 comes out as 12.9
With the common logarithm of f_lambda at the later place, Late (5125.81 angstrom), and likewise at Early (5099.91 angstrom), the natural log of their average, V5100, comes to 0.166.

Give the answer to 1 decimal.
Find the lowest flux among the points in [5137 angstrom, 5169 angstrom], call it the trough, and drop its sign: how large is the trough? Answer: 11.4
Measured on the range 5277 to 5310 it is 12.2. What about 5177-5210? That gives 11.2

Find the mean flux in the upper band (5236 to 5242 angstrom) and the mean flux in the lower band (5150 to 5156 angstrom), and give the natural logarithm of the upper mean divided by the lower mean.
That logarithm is -0.10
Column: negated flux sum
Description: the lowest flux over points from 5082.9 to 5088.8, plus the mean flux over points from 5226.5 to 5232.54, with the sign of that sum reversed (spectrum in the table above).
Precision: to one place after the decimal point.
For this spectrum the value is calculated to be -25.3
